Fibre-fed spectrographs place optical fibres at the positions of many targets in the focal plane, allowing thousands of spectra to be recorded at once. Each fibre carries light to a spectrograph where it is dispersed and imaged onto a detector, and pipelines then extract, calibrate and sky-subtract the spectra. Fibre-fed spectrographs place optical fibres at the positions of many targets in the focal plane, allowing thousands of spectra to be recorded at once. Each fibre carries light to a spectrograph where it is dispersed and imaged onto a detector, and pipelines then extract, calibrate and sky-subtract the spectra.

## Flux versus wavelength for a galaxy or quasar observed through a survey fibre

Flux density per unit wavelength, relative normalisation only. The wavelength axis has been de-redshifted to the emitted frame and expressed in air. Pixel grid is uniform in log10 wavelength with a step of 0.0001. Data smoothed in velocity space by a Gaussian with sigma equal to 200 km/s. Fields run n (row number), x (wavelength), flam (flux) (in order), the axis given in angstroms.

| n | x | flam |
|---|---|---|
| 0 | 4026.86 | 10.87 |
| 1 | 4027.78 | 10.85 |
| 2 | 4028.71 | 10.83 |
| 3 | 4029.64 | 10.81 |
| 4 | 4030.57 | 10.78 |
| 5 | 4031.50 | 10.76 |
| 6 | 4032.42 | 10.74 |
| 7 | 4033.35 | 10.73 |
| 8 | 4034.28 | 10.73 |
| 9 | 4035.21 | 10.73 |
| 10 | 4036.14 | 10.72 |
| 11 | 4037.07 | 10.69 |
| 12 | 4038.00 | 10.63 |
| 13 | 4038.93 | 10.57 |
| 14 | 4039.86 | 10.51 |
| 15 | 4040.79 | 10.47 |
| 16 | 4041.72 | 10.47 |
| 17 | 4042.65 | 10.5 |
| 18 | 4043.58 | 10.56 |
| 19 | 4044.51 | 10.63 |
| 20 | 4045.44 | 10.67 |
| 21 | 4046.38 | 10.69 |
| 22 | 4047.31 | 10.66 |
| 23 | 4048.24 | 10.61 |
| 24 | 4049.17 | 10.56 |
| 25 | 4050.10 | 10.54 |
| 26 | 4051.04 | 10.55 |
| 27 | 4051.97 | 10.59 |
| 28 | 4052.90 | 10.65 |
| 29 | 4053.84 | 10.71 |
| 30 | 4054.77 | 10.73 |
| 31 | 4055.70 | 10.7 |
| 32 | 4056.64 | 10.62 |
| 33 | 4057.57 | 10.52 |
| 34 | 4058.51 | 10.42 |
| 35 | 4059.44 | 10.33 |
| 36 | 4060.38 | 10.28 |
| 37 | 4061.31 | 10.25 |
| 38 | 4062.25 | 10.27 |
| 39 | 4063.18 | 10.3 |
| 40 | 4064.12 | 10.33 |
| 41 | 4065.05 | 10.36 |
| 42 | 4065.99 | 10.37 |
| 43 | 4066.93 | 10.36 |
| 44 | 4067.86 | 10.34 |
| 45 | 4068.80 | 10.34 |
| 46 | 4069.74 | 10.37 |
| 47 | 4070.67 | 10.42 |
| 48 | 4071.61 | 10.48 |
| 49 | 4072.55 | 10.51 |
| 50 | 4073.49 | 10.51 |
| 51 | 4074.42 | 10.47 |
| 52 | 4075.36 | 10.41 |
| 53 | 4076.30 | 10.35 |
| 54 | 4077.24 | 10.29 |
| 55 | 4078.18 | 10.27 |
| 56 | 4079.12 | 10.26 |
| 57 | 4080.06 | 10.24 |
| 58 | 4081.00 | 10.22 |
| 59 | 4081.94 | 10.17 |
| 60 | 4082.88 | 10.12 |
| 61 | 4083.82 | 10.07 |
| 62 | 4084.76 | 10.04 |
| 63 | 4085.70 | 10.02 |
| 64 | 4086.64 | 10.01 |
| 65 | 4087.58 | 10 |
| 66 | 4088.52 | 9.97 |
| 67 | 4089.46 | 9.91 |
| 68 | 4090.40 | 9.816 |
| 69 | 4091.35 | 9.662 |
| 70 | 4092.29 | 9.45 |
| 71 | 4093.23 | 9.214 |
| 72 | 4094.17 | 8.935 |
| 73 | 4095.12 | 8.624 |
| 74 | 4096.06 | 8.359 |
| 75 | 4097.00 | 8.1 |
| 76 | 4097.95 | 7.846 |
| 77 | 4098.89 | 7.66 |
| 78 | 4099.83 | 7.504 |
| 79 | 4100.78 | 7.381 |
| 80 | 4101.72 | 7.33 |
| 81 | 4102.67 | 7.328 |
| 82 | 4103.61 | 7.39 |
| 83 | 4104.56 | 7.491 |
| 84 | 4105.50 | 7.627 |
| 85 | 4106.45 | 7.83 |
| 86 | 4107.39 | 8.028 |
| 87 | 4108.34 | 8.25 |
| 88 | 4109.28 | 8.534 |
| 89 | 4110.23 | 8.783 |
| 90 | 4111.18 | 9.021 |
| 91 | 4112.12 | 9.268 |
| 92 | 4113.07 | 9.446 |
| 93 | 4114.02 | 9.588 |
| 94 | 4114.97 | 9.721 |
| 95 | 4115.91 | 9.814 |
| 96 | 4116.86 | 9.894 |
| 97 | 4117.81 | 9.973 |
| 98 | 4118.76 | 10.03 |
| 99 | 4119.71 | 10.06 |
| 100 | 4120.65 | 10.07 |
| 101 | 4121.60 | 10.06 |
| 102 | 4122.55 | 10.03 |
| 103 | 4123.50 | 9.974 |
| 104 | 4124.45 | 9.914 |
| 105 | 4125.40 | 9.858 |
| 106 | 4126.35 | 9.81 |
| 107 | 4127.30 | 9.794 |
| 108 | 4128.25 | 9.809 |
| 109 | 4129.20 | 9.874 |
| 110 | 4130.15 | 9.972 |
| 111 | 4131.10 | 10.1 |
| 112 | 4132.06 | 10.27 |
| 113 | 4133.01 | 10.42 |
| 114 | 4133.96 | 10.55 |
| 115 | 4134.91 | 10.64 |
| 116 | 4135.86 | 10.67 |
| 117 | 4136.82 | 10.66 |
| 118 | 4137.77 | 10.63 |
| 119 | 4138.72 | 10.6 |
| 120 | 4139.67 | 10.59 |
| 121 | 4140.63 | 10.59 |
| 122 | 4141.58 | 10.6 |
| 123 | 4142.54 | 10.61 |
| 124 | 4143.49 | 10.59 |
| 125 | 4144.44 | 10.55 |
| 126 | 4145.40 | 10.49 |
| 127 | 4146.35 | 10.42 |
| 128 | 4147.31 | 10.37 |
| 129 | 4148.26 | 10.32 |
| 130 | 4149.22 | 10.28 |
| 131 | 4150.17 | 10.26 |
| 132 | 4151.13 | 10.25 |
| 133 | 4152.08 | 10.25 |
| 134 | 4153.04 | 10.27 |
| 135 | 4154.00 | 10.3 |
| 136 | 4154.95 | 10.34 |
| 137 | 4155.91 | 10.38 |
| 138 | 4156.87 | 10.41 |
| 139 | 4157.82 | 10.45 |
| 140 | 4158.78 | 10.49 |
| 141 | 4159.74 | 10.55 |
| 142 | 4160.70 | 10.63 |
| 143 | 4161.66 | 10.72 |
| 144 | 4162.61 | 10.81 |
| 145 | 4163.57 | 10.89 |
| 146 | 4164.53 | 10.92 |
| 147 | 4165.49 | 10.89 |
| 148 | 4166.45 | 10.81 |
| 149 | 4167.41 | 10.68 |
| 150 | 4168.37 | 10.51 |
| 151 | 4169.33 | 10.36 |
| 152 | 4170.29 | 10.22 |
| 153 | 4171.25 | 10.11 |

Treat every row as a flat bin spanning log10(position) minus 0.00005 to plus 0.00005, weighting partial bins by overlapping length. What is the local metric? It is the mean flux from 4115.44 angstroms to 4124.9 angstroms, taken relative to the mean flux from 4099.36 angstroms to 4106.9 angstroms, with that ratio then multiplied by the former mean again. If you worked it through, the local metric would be 13.3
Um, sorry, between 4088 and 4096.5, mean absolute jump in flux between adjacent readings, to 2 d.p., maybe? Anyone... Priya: 0.20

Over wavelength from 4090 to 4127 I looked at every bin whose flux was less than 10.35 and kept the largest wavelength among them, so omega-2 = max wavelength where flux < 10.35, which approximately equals 4126.35 angstroms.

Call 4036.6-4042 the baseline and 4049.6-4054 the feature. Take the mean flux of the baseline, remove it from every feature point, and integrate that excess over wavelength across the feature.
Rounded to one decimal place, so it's 0.2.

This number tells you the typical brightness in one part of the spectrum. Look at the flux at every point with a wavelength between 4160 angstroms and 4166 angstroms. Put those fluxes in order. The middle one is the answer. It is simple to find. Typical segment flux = 10.85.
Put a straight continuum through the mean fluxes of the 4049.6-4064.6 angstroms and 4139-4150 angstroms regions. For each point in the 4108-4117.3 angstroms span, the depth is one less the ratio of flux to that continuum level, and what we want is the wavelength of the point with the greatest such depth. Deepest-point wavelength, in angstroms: 4108.34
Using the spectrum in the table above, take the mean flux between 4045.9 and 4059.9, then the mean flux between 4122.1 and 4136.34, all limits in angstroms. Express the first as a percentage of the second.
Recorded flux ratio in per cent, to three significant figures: 105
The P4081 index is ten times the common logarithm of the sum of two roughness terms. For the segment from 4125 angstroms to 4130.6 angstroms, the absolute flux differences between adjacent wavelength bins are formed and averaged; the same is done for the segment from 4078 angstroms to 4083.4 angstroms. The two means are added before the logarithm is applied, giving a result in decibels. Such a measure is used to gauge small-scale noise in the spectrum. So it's -11.1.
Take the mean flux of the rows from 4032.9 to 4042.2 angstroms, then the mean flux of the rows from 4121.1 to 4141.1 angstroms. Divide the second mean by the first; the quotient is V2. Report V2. 0.96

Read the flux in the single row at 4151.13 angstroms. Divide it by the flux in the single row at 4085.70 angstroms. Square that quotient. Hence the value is 1.0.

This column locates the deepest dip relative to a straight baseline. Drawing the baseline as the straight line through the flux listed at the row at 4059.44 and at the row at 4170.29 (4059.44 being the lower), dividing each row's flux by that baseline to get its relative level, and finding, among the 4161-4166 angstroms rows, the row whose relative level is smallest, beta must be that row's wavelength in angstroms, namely 4161.66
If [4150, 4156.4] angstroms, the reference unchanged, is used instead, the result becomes 4151.13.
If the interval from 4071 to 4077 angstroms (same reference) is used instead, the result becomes 4076.30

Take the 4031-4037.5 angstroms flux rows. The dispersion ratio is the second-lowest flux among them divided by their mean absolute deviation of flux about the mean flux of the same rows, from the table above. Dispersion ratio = 796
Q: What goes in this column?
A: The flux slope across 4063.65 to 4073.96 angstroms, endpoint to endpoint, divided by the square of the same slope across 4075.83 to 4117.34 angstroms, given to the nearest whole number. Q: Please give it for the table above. 152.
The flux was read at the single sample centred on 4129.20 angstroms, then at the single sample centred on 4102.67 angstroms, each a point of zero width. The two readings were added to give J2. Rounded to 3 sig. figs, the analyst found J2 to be 17.2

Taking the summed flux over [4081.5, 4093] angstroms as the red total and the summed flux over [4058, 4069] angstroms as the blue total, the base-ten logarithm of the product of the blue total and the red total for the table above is 4.17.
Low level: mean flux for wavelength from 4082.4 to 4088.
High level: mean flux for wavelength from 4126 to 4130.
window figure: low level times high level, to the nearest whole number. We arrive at 99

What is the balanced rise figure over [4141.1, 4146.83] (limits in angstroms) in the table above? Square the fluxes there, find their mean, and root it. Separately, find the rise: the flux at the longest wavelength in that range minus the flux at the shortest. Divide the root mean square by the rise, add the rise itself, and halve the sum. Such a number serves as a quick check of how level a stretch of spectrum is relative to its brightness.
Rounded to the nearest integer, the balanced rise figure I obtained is -29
